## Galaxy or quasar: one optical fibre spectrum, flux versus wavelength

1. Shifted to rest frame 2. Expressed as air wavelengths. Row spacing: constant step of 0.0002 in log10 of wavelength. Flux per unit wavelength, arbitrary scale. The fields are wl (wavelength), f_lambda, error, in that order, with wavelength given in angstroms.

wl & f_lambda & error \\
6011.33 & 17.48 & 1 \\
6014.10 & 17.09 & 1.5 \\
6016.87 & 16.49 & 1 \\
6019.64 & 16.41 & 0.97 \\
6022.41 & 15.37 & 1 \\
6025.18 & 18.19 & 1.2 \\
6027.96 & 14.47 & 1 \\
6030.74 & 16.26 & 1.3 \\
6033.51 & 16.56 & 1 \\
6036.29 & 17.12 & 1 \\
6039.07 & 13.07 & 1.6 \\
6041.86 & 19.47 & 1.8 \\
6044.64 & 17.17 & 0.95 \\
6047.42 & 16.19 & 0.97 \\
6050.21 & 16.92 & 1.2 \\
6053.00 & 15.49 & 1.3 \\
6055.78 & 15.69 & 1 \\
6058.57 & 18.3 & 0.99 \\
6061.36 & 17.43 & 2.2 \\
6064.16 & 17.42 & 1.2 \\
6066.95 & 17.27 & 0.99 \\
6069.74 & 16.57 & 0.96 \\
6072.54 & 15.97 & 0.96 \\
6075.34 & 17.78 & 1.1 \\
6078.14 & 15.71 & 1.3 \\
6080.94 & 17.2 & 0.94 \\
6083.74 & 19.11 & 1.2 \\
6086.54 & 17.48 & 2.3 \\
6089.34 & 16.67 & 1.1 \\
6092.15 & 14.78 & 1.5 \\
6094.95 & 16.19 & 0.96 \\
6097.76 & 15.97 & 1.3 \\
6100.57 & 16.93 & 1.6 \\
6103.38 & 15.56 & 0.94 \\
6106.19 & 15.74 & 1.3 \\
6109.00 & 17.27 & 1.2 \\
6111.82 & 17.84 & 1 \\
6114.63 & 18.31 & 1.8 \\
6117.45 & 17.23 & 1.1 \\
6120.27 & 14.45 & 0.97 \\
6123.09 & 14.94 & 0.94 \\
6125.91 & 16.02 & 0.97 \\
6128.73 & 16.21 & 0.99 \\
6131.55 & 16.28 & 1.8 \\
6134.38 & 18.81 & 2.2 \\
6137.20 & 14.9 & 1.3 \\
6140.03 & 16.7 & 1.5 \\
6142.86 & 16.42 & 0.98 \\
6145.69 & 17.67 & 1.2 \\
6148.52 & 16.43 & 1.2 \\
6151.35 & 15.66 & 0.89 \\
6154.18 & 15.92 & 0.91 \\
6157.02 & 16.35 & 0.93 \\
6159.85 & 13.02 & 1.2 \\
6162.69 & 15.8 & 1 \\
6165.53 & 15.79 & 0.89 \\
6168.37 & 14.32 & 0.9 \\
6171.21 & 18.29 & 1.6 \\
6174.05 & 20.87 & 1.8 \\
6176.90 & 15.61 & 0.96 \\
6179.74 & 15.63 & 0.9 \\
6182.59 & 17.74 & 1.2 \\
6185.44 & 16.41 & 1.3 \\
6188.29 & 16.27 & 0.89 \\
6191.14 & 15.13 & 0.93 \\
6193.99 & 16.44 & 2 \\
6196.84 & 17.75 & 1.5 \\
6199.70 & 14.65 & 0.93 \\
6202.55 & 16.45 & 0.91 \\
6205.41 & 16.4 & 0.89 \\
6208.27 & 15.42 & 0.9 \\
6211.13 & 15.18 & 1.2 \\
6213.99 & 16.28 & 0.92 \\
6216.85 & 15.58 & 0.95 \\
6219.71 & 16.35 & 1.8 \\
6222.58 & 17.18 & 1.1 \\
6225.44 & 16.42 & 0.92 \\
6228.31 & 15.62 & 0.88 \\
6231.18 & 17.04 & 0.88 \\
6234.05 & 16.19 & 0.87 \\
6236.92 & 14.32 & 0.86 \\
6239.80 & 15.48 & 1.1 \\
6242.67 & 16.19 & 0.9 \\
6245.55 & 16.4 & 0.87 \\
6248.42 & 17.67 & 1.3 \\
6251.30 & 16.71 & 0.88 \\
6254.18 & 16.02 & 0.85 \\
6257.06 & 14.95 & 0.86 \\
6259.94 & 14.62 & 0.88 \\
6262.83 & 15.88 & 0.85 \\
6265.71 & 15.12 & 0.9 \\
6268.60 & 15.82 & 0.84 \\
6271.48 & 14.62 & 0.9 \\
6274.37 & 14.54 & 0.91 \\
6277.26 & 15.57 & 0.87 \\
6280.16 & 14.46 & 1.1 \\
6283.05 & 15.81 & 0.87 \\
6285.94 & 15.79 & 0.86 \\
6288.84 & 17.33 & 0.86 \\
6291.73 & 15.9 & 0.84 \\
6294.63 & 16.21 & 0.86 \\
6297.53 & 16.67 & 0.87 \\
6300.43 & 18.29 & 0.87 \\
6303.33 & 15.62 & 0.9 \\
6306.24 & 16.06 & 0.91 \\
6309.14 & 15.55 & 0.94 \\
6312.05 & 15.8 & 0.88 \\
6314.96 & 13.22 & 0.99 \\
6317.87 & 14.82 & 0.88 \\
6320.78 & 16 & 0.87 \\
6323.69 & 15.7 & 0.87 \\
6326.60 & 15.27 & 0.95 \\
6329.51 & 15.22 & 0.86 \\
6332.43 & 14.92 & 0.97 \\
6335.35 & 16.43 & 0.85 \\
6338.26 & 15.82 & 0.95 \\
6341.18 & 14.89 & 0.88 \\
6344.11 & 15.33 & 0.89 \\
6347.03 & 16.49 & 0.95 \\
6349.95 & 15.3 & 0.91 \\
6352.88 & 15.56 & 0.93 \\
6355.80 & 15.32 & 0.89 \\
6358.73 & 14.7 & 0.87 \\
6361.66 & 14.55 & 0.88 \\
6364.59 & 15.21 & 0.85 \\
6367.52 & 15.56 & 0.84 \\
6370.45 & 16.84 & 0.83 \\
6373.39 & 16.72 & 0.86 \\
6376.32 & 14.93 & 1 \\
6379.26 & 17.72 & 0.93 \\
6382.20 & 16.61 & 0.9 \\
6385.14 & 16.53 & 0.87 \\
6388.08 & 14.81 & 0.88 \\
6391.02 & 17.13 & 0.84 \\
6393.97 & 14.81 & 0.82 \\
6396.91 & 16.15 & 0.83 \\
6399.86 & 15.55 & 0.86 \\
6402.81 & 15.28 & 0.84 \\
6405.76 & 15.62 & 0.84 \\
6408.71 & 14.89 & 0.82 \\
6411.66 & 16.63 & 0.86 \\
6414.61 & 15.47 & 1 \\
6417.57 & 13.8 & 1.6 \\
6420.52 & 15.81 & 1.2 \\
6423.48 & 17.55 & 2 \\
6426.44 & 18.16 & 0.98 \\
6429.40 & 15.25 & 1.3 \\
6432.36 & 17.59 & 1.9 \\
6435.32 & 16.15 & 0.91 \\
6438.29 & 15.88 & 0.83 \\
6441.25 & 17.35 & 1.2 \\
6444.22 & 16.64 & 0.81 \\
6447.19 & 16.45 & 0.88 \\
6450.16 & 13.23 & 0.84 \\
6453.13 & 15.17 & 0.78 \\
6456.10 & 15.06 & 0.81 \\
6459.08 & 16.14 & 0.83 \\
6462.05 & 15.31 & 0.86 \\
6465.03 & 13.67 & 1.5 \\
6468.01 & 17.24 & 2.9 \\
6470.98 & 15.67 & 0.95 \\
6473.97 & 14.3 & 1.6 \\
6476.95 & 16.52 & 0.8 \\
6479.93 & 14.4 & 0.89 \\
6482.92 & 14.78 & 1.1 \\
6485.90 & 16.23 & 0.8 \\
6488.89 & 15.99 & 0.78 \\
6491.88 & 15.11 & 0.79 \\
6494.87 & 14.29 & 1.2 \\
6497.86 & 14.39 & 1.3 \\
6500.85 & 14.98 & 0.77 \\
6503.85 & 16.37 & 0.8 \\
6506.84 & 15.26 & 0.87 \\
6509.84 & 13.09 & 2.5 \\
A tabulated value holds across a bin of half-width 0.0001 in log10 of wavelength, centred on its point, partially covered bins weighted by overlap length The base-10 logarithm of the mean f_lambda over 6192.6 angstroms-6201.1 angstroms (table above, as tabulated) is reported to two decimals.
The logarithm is 1.21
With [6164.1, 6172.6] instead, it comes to 1.21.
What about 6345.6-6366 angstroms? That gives 1.18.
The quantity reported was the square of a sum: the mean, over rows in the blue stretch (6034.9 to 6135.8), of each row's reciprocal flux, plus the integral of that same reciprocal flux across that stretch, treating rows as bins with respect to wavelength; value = 38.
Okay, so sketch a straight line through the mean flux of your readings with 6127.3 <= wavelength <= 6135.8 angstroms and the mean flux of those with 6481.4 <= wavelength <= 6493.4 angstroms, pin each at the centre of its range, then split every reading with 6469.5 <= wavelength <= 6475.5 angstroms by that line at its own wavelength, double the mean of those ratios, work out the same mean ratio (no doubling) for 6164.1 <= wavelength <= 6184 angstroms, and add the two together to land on 2.92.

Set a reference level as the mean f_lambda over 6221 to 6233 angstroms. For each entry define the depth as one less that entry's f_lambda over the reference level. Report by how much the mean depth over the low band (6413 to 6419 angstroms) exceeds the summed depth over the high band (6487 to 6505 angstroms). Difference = -0.38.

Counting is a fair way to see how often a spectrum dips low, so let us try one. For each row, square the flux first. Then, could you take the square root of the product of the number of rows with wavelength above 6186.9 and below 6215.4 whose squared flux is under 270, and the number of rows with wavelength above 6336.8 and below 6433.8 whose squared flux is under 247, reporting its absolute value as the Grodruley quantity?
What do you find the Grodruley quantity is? 12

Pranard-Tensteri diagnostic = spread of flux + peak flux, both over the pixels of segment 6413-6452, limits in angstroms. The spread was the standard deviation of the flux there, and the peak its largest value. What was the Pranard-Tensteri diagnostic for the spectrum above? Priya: 19.6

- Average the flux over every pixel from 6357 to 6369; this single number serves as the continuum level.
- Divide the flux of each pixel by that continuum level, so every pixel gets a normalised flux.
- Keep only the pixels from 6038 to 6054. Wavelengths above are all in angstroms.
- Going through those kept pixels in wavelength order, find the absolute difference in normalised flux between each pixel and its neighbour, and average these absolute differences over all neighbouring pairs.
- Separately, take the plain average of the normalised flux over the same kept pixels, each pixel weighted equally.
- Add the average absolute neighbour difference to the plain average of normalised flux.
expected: 1.25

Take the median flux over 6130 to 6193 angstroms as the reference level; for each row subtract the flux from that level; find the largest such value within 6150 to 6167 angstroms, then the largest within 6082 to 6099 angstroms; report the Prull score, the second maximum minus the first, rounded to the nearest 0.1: -1.8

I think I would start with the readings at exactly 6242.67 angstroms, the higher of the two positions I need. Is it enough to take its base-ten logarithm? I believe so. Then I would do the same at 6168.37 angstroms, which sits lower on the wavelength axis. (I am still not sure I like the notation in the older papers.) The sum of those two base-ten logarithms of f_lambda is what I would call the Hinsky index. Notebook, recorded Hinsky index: 2.37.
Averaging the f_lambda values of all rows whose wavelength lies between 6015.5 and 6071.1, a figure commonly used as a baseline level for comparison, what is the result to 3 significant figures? 16.6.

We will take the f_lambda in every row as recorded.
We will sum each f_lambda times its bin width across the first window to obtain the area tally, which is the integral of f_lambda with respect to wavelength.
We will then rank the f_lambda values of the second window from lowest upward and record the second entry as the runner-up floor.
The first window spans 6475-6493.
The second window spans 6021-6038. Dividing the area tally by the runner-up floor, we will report 18.1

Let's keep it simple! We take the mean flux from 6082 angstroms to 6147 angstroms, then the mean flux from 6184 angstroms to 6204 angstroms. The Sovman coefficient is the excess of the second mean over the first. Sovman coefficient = -0.43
